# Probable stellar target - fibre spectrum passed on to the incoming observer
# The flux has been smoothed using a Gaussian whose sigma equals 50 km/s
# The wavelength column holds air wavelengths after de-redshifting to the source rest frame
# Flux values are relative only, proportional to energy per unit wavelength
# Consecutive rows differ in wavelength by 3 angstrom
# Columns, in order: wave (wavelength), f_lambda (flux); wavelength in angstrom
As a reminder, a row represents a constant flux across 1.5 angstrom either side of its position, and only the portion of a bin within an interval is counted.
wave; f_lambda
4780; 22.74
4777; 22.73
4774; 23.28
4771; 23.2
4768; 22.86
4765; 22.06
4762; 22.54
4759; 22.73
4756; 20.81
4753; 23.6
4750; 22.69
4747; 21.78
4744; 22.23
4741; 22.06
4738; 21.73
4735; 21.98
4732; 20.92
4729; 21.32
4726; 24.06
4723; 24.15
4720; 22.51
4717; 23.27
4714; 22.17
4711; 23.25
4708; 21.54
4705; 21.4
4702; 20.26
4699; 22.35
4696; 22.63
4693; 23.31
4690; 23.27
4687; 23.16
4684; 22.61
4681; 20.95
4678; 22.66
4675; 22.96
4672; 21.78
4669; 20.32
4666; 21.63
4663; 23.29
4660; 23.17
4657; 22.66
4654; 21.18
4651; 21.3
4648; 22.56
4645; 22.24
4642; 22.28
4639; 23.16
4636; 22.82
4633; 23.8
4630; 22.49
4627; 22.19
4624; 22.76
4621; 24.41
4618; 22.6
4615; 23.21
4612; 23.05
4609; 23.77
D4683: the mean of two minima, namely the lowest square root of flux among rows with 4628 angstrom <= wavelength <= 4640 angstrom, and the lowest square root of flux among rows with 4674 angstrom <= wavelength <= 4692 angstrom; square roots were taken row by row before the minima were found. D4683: 4.66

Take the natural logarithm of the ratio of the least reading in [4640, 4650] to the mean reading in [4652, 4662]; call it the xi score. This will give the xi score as 0.00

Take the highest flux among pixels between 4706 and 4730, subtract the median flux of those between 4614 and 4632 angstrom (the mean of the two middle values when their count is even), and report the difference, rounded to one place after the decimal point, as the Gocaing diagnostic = 1.5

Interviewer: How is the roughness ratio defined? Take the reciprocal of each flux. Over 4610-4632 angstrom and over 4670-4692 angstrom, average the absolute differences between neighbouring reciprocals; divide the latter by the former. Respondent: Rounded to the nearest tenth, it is 1.2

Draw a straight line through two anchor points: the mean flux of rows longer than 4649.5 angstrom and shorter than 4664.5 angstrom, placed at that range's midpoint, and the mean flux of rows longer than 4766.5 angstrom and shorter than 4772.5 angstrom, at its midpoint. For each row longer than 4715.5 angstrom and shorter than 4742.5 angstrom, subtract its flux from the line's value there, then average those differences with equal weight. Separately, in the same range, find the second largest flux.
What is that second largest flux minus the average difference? 23.7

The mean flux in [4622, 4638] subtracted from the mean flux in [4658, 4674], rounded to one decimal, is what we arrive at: -0.8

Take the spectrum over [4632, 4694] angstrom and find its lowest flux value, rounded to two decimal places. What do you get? 20.32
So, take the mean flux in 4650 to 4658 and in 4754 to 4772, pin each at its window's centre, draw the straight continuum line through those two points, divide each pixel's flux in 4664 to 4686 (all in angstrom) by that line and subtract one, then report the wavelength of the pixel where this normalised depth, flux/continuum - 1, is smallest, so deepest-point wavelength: 4669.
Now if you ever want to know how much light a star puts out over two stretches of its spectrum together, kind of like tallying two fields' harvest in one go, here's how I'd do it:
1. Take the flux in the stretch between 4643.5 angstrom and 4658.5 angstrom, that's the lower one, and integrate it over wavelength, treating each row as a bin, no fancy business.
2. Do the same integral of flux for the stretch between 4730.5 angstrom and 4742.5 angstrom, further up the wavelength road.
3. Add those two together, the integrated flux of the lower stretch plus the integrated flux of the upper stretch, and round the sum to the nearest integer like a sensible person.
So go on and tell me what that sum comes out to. 590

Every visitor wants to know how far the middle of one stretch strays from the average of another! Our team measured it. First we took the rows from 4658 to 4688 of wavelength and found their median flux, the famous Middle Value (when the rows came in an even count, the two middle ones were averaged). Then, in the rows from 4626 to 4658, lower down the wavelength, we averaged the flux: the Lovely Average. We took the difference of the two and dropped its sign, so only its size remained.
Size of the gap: 0.21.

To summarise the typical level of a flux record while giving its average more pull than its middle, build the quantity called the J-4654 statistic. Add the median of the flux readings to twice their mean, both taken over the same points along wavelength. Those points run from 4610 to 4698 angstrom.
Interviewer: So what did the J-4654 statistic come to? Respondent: 67.8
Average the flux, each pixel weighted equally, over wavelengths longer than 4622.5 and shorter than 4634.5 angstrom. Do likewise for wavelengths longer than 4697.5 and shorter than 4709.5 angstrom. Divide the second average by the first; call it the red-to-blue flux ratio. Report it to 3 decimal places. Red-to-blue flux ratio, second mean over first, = 0.938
